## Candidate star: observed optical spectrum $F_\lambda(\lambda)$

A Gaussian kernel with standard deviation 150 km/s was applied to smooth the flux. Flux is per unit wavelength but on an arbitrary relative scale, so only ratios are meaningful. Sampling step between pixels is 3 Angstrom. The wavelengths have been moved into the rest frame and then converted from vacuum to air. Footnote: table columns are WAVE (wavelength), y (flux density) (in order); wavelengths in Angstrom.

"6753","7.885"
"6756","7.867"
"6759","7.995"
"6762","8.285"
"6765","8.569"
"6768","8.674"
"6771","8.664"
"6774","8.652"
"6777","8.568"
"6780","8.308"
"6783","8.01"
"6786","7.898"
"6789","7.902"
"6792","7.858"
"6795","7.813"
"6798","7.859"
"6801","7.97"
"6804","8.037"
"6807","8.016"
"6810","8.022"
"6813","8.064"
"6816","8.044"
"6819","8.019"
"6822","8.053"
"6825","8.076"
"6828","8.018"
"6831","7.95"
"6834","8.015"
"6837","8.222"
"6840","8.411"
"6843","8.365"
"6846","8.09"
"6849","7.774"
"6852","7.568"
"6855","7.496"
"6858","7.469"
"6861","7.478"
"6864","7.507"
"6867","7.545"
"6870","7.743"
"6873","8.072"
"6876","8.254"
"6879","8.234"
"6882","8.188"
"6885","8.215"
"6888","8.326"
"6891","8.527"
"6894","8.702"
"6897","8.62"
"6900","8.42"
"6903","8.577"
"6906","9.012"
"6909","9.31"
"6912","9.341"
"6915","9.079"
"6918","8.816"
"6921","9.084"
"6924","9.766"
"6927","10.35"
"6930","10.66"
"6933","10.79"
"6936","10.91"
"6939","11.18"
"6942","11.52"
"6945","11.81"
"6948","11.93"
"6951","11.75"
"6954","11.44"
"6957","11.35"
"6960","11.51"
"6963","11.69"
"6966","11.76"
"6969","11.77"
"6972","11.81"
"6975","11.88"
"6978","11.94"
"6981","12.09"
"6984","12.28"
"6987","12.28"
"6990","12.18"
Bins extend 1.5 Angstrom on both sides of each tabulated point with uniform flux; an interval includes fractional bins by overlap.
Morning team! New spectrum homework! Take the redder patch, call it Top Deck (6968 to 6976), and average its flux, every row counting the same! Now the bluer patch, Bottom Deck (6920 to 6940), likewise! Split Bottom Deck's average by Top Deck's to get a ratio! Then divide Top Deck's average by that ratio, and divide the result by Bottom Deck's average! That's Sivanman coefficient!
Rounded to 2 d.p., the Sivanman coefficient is 1.29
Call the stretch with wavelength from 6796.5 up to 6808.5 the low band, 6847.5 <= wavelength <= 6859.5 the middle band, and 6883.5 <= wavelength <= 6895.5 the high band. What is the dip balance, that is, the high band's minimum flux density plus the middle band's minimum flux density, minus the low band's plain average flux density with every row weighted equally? 7.7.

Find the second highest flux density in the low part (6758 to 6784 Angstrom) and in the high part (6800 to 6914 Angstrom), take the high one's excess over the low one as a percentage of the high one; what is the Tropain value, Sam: 6.9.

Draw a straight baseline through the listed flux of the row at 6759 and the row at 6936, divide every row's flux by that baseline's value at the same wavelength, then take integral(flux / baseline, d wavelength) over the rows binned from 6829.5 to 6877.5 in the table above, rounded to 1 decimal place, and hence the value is 39.6 Angstrom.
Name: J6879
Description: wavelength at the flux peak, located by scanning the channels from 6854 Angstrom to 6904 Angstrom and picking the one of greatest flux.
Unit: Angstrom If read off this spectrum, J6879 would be 6894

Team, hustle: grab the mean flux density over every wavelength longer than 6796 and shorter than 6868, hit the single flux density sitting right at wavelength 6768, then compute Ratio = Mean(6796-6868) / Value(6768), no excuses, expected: 0.91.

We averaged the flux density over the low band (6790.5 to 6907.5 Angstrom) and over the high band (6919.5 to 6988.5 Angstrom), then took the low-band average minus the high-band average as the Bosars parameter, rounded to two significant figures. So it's -3.3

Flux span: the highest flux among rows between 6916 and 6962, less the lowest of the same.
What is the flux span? 3.11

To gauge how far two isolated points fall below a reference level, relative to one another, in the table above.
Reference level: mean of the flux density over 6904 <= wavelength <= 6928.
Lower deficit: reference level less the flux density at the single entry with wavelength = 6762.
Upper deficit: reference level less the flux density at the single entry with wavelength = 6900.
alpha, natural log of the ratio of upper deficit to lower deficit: -0.14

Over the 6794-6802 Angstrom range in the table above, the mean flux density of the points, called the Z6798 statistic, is 7.88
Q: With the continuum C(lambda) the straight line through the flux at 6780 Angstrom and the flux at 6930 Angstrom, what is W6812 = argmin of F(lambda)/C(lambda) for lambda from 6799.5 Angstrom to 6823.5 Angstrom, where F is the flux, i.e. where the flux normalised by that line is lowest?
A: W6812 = 6822 Angstrom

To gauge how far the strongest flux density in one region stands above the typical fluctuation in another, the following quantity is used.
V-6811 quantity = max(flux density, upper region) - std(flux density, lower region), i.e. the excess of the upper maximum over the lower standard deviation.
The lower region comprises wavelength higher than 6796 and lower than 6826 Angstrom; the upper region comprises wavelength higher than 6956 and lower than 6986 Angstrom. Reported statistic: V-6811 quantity 12.2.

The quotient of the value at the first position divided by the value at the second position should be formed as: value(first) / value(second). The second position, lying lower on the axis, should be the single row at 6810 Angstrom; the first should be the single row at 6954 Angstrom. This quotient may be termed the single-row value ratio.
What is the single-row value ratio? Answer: 1.43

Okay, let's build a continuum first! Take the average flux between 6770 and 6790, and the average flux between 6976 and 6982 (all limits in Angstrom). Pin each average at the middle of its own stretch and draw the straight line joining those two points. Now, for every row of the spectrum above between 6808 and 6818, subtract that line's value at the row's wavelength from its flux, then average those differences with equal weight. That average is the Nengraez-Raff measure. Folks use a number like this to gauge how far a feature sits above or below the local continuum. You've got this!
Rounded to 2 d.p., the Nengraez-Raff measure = -0.86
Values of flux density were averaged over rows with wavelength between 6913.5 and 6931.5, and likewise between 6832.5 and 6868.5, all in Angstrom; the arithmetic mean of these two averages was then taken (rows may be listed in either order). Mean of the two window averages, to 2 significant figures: 8.7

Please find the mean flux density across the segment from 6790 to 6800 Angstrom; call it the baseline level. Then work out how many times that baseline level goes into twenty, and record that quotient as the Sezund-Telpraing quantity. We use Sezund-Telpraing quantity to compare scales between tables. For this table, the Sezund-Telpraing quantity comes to 2.55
